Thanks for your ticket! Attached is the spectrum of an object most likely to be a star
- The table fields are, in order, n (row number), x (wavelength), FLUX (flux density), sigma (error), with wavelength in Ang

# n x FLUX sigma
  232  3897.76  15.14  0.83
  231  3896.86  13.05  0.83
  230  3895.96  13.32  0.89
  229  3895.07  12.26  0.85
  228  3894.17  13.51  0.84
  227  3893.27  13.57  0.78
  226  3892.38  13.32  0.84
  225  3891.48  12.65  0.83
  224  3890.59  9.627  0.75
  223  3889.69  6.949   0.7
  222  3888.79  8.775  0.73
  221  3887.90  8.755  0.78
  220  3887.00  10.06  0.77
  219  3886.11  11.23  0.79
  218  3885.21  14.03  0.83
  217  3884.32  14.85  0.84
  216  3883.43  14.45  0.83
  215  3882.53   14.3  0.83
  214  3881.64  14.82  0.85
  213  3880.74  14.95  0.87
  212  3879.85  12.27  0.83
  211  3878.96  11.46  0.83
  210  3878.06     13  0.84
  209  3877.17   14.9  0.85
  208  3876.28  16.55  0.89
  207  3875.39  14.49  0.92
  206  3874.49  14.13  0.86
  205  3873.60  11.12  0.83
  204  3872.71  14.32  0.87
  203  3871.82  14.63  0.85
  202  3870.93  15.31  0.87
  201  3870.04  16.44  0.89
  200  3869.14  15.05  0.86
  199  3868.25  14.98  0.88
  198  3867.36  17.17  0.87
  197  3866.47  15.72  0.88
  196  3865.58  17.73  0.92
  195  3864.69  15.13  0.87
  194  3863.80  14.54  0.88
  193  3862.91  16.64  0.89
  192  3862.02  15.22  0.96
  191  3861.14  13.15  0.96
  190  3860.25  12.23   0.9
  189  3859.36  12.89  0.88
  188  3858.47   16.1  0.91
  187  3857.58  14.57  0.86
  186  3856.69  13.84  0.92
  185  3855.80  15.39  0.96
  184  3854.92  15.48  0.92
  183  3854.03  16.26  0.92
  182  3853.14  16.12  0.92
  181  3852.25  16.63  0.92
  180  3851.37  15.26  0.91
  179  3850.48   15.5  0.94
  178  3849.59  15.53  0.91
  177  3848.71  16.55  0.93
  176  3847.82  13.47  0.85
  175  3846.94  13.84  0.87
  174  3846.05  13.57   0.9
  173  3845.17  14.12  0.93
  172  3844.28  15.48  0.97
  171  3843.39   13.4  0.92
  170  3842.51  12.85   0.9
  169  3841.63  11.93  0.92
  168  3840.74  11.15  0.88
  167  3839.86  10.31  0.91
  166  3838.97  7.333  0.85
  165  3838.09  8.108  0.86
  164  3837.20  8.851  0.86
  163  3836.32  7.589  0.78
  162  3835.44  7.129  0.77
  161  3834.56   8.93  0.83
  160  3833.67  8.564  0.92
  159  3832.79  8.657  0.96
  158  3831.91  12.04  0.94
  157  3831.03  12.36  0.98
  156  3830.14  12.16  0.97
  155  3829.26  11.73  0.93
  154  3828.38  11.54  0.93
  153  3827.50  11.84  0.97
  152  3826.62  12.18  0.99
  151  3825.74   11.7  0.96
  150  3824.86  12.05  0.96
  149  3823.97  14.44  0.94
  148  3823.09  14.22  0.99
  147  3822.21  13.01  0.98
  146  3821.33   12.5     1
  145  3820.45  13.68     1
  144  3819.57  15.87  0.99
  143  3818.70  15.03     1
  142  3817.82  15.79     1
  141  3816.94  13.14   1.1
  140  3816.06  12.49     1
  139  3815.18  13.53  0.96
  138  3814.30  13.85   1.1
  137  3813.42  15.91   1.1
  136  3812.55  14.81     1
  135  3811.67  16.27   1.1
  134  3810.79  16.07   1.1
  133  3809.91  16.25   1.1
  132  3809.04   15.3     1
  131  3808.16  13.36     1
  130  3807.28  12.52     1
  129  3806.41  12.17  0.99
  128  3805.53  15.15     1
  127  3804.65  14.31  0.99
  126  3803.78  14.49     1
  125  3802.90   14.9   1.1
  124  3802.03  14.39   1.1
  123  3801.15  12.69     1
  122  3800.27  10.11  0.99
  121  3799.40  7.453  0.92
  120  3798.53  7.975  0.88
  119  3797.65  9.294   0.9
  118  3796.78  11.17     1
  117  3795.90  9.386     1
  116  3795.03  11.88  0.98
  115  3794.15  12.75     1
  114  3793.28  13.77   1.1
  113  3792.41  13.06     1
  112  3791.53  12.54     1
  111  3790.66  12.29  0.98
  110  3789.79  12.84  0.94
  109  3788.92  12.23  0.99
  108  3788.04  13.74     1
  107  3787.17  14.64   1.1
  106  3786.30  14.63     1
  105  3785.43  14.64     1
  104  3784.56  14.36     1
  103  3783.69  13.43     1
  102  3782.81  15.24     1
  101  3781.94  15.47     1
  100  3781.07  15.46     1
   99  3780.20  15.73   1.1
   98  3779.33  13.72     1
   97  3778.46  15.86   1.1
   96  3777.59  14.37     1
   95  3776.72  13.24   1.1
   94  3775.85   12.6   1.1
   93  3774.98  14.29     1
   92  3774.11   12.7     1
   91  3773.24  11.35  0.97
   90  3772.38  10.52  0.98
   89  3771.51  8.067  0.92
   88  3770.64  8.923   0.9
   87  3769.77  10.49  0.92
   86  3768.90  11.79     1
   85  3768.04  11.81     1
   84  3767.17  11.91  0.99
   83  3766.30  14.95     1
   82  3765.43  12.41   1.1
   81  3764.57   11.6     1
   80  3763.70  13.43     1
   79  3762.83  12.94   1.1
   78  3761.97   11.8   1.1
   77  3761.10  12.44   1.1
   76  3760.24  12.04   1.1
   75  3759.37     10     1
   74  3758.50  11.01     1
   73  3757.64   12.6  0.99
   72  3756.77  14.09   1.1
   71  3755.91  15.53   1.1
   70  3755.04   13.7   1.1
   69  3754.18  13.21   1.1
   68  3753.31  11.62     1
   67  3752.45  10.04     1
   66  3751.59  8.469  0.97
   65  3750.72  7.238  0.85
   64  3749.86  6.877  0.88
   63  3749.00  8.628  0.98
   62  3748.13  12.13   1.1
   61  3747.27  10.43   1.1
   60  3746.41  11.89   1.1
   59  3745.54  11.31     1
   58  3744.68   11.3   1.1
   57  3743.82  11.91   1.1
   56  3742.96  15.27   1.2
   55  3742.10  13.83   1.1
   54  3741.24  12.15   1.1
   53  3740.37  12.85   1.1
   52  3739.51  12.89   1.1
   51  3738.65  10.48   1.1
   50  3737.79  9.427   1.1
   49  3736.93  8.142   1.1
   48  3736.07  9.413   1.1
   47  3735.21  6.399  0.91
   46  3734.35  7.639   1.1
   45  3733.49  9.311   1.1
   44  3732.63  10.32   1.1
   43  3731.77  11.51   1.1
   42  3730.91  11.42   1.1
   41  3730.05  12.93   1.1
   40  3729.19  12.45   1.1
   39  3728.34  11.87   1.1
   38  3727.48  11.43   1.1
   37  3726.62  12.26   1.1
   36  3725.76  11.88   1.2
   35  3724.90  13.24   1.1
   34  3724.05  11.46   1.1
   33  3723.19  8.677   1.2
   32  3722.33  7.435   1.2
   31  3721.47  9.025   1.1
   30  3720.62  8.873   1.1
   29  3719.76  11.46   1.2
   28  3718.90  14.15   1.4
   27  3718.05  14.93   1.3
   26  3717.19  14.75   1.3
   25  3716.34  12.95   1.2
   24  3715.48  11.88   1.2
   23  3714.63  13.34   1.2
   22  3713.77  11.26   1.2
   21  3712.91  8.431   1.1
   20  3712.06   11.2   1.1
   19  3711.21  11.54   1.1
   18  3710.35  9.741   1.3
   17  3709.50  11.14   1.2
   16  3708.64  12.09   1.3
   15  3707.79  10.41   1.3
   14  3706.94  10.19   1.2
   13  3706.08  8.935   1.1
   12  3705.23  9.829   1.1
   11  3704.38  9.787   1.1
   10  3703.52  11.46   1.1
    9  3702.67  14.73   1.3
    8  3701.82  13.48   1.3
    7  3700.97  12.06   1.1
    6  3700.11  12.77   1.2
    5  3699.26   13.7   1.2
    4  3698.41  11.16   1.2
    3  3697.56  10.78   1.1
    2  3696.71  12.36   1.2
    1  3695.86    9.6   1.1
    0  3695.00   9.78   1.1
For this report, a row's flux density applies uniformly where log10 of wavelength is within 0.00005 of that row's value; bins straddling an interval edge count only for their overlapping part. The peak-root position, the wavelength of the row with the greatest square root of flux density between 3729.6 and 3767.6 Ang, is 3755.91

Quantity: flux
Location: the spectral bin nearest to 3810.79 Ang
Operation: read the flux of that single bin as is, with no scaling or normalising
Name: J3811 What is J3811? 16.07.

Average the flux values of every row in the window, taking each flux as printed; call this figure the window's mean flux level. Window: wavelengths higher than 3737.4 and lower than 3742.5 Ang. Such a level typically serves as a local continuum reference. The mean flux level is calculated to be 11.9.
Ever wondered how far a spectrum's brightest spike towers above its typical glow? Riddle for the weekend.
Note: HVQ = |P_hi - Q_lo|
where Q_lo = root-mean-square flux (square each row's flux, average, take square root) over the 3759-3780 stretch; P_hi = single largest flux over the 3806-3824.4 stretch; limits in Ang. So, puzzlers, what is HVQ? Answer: 4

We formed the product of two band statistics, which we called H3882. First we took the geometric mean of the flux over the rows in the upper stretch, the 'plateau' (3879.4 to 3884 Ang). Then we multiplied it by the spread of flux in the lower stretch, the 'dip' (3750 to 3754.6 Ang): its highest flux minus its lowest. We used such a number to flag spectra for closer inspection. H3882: 84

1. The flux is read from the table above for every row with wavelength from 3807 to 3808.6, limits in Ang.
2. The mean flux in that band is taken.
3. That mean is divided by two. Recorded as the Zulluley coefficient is 6.47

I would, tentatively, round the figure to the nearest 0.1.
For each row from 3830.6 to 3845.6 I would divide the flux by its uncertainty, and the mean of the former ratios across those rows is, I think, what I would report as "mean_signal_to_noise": 11.7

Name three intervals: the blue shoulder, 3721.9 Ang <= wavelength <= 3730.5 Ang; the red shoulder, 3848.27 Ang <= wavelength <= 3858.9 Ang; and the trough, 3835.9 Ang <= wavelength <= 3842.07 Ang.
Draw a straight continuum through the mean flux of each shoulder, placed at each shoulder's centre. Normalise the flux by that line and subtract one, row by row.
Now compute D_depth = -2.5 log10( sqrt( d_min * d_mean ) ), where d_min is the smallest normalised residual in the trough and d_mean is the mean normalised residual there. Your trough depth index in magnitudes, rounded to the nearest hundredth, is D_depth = 0.88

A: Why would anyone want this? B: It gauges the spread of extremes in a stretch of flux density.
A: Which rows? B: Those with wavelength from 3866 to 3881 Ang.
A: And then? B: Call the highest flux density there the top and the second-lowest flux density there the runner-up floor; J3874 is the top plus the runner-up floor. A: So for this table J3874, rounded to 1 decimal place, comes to 28.6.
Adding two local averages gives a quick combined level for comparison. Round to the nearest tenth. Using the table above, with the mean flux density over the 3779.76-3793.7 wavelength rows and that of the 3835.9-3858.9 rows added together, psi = 27.4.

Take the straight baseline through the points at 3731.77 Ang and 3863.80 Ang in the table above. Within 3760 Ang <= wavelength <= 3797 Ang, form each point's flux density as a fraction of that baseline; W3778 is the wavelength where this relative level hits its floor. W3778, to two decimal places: 3771.51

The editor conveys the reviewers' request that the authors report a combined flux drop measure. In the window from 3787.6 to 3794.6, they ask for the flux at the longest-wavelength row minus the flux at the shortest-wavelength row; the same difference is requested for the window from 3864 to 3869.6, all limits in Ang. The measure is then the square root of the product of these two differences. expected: 0.3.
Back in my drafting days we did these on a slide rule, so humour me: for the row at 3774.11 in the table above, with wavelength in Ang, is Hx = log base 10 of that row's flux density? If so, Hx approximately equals 1.10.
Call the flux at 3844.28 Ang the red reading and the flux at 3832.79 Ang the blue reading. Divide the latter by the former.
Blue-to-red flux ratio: 0.56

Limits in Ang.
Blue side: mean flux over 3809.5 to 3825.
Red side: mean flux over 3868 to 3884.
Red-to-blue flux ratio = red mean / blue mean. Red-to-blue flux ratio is 0.99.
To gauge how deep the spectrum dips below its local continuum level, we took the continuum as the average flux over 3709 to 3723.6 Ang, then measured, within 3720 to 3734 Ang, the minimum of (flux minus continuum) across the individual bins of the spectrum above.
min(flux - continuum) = -3.8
